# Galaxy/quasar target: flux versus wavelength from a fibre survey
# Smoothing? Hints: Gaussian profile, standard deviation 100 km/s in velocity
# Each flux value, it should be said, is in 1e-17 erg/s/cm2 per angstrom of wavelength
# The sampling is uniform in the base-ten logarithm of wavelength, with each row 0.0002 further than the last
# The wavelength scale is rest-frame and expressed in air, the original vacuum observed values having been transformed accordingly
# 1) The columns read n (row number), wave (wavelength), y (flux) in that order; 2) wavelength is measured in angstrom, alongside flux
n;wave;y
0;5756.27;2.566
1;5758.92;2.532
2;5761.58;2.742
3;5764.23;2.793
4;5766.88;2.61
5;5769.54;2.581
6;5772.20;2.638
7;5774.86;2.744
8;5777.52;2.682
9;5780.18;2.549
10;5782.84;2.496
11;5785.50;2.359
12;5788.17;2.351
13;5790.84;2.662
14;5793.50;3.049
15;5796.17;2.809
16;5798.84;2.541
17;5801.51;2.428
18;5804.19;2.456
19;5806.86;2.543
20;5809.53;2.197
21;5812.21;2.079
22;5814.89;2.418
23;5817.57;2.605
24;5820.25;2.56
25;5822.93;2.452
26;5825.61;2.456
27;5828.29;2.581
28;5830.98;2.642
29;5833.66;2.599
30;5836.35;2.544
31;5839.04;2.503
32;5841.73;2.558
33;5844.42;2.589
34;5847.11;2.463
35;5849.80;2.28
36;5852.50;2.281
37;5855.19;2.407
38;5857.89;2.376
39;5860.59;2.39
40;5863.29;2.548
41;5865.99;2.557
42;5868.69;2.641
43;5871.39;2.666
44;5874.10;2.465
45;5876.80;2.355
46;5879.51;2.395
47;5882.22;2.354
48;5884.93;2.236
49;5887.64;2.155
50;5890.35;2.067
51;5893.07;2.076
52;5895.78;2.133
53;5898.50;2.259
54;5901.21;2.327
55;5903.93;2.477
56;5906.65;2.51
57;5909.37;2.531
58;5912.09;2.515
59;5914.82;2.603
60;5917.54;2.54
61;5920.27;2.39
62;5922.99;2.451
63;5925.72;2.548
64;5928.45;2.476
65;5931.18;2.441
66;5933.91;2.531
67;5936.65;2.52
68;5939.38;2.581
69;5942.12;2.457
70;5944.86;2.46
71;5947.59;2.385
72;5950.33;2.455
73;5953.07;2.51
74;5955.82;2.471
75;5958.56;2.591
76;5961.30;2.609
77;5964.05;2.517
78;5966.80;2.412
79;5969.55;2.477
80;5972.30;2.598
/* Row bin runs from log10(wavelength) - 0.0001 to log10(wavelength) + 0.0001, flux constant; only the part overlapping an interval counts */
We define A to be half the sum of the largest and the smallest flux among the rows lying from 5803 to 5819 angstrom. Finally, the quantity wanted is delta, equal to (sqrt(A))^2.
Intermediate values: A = 2.34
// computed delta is 2.34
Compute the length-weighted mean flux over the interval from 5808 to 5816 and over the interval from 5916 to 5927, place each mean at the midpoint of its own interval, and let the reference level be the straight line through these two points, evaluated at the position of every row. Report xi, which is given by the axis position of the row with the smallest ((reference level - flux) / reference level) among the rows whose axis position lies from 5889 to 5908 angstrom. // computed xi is 5906.65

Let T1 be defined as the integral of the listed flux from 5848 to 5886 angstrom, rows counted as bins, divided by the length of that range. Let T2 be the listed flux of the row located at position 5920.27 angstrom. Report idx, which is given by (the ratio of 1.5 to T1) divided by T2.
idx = 0.259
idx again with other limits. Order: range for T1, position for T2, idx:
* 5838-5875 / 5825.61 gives 0.246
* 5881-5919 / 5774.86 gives 0.233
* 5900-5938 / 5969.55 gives 0.243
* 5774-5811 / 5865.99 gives 0.229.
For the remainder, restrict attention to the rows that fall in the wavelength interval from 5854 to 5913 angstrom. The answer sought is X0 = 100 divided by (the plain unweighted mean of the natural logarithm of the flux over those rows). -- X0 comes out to 115.5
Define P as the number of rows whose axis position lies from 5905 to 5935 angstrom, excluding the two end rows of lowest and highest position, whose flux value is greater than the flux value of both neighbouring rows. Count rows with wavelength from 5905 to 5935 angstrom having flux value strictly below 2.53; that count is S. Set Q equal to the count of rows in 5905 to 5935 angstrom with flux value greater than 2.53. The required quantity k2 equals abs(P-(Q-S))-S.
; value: -2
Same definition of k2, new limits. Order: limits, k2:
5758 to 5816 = -6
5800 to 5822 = -1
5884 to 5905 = 0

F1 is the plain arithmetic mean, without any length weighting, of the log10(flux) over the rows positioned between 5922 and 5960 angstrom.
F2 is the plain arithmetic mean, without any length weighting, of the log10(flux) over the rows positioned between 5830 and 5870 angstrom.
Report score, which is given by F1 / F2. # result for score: 1.00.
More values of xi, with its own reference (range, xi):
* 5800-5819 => 5817.57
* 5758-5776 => 5764.23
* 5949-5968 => 5961.30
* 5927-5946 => 5939.38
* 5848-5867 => 5865.99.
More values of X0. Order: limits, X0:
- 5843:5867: 112.6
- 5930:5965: 109.1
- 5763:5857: 108.1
